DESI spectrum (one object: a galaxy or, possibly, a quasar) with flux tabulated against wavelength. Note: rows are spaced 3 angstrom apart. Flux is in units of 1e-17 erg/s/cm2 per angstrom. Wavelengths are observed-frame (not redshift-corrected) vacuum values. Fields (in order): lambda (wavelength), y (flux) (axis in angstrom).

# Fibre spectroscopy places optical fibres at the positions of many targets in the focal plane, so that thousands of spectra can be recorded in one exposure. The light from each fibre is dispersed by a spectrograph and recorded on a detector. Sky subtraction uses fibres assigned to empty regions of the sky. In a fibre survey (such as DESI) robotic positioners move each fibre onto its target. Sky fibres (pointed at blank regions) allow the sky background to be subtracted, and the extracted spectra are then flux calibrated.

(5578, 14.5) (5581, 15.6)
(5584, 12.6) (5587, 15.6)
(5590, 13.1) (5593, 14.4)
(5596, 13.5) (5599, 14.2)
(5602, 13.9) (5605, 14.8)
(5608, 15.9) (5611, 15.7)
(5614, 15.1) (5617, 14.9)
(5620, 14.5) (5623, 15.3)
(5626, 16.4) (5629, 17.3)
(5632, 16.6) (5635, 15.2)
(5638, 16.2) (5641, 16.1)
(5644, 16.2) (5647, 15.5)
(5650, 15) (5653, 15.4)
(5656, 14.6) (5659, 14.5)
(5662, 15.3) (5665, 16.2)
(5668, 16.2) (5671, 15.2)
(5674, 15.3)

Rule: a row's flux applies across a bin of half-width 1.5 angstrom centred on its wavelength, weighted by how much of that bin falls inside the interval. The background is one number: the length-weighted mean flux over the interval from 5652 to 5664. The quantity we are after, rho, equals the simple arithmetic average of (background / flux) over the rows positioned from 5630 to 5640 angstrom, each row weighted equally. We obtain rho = 0.94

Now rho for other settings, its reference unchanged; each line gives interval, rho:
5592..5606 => 1.06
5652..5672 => 0.98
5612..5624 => 1.00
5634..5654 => 0.96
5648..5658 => 1.00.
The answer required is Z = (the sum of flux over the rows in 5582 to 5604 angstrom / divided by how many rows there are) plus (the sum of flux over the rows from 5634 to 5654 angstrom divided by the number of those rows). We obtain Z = 29.6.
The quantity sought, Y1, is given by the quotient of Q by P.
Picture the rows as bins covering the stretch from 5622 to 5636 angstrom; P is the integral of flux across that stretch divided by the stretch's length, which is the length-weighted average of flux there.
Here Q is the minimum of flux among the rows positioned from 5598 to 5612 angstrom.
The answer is 0.86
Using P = 16.2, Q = 13.9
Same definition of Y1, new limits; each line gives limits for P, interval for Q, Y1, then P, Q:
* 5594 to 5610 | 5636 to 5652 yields 1.03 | 14.5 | 15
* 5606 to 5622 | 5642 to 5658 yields 0.96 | 15.2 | 14.6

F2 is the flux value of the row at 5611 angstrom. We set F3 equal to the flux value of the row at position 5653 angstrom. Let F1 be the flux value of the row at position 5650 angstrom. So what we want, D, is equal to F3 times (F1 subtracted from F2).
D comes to 11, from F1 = 15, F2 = 15.7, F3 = 15.4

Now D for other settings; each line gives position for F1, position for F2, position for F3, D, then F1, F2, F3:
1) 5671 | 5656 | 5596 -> -8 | 15.2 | 14.6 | 13.5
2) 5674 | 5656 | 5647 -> -11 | 15.3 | 14.6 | 15.5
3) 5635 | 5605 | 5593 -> -6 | 15.2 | 14.8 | 14.4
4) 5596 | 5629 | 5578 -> 55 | 13.5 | 17.3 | 14.5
